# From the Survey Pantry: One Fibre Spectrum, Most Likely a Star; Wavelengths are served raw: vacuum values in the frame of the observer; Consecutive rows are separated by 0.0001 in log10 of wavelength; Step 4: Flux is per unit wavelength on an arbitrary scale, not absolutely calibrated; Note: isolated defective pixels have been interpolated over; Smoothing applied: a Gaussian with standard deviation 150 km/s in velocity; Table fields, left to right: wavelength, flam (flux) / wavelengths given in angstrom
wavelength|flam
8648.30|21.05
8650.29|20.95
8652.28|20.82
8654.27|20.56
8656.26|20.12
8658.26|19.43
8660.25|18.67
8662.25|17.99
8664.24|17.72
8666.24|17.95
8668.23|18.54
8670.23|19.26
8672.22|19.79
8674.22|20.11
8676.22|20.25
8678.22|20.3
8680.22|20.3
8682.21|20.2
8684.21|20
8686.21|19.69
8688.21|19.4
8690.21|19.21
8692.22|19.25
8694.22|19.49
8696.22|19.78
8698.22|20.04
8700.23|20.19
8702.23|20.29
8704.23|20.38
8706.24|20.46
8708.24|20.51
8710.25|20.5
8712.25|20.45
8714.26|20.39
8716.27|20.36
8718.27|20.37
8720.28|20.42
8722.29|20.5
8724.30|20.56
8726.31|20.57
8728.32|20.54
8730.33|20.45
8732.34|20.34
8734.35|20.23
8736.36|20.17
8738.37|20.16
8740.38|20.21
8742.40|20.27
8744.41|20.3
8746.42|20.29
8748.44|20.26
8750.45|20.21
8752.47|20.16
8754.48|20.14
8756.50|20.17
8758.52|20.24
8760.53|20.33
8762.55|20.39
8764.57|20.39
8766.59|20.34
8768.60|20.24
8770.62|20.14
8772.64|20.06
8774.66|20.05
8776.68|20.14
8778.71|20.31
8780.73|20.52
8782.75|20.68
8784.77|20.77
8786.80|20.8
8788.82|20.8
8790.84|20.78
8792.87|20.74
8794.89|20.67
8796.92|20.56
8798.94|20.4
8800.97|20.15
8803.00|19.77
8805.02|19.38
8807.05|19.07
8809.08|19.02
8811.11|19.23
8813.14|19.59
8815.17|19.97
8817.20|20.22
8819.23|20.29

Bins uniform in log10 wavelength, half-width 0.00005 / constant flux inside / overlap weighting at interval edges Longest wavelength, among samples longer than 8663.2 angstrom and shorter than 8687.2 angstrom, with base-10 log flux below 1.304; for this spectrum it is 8686.21 angstrom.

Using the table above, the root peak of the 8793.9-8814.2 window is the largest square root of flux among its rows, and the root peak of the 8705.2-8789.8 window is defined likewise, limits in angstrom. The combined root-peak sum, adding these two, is 9.11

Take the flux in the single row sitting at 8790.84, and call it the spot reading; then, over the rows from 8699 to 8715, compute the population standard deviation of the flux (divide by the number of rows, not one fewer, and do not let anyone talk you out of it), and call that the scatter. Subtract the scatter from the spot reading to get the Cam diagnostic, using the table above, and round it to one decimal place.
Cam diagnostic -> 20.7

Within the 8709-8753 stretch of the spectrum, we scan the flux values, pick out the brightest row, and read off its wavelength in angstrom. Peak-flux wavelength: 8726.31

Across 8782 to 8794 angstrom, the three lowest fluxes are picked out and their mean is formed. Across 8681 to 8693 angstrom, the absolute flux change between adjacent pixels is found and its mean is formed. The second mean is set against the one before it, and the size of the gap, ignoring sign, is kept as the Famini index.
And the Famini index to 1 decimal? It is 20.5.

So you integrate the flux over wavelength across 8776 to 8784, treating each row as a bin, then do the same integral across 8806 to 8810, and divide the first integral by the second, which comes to 2.1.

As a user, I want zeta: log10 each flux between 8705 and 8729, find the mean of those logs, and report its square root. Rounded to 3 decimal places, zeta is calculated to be 1.145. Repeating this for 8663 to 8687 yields 1.136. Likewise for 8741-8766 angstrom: 1.143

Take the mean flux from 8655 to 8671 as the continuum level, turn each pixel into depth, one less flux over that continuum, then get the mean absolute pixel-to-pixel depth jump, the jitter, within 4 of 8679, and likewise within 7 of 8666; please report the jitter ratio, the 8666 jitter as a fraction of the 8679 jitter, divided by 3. 3.4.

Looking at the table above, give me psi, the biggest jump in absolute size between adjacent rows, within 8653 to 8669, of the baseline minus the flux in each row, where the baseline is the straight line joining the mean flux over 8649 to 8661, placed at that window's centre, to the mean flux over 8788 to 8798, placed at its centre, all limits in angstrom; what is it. 0.77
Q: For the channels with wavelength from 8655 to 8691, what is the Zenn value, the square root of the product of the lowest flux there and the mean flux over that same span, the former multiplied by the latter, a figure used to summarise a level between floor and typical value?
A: 18.5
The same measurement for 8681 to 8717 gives 19.6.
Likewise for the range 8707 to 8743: 20.3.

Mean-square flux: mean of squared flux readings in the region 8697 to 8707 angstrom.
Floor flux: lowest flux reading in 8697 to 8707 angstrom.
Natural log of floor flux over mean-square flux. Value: -3.02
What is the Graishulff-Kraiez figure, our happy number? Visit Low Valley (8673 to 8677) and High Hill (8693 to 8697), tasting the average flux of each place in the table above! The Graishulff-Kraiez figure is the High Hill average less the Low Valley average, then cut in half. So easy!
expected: -0.3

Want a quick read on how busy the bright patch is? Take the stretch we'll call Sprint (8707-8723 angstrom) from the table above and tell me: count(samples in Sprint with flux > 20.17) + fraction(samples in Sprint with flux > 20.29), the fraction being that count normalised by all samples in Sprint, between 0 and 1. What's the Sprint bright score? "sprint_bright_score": 9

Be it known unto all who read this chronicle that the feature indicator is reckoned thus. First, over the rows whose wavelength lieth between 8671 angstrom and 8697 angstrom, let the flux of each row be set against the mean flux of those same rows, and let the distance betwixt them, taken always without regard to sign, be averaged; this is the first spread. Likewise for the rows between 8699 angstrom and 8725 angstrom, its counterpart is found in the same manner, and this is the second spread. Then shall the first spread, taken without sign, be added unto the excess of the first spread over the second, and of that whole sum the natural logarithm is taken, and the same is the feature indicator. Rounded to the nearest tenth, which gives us -0.5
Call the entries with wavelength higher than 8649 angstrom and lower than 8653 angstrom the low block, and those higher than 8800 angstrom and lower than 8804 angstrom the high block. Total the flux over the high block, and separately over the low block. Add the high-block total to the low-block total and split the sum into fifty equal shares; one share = 1.63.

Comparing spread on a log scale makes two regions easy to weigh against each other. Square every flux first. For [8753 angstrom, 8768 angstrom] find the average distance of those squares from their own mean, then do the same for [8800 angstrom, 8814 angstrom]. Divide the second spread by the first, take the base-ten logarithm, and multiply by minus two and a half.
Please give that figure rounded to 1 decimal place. -1.4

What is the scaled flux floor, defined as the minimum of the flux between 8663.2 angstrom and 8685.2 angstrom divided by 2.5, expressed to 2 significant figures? 7.1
